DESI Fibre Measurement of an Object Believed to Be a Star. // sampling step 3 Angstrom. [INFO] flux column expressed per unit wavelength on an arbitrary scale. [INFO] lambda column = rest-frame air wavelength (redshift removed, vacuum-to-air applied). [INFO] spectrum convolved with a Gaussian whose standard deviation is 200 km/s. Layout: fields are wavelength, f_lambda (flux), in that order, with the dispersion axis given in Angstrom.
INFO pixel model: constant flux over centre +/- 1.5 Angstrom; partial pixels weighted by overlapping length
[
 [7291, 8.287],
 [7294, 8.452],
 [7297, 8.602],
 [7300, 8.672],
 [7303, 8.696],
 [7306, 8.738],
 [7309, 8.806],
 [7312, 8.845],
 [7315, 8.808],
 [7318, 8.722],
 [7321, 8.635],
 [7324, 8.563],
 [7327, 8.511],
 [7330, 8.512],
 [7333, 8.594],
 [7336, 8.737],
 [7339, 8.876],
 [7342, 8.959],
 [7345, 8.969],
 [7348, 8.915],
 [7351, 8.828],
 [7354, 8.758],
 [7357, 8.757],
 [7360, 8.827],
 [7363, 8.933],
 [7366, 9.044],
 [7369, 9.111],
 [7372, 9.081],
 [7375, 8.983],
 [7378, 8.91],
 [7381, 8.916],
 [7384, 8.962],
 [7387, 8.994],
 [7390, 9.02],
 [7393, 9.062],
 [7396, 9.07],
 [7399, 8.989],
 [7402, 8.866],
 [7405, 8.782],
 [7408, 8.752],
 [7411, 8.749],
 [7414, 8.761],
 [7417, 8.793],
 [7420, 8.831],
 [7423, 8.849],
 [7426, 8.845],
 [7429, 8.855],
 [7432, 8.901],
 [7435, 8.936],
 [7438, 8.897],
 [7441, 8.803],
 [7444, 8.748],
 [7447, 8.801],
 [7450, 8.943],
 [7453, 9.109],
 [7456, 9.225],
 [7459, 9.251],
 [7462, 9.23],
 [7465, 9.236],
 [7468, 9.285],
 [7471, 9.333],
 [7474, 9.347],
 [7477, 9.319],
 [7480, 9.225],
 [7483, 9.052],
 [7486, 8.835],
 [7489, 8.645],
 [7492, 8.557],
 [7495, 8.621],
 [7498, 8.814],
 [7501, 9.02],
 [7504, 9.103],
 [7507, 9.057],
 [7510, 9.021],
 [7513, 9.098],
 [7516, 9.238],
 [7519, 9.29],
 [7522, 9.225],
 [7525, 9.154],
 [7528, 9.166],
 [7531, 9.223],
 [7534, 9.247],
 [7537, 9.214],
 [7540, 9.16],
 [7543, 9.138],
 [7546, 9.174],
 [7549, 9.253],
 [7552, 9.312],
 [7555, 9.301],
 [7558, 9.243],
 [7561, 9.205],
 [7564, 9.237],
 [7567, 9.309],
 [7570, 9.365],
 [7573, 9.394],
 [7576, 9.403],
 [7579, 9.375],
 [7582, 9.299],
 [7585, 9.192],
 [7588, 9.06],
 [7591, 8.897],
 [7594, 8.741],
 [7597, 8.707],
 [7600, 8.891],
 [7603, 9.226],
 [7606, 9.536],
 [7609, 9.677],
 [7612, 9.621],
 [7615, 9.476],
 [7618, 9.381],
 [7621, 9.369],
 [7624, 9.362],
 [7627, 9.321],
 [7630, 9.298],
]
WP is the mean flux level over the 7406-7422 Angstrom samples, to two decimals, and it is 8.78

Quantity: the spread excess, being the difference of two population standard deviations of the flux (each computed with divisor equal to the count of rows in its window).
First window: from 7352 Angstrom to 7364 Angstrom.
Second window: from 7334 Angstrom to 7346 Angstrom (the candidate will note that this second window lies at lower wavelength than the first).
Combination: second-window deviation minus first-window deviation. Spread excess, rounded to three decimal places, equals 0.021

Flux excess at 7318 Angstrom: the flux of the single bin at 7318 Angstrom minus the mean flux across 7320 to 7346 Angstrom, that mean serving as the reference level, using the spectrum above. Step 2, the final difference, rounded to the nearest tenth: 0.0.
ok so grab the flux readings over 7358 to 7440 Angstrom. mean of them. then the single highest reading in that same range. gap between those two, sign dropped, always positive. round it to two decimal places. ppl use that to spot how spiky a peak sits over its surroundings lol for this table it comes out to 0.20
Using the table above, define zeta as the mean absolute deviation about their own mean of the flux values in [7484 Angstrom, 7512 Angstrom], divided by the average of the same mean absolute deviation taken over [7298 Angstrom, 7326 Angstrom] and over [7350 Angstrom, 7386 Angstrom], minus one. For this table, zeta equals 1.2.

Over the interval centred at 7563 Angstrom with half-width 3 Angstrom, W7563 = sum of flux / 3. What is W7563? 6.15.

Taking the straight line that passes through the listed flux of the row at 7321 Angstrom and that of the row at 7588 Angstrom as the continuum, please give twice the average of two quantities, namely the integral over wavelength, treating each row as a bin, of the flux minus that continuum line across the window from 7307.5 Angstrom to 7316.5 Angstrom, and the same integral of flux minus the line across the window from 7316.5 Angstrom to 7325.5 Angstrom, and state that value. 2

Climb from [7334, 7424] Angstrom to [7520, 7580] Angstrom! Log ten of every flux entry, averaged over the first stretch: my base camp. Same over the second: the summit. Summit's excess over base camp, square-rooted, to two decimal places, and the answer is 0.13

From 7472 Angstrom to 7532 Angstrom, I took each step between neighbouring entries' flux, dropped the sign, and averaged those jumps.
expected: 0.10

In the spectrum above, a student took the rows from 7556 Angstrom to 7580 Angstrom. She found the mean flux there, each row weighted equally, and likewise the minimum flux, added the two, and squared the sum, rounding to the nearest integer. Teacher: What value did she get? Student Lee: 343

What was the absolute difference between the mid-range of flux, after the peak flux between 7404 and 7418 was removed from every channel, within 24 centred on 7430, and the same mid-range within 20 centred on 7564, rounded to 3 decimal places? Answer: 0.430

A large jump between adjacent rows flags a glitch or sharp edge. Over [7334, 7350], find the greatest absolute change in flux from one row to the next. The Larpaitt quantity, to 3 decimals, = 0.139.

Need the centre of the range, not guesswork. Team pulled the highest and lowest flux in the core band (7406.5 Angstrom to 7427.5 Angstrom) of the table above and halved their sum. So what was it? 8.8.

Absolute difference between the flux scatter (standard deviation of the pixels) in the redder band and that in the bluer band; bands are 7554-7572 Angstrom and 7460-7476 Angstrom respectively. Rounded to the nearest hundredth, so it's 0.01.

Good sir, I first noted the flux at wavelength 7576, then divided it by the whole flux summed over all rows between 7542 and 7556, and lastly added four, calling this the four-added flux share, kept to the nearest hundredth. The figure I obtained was 4.20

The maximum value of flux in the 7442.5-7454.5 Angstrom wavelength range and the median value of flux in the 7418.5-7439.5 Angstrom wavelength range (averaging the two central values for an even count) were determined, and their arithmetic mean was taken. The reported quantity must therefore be 8.982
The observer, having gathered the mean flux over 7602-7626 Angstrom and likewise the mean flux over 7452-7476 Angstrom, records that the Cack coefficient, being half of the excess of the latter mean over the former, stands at -0.10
